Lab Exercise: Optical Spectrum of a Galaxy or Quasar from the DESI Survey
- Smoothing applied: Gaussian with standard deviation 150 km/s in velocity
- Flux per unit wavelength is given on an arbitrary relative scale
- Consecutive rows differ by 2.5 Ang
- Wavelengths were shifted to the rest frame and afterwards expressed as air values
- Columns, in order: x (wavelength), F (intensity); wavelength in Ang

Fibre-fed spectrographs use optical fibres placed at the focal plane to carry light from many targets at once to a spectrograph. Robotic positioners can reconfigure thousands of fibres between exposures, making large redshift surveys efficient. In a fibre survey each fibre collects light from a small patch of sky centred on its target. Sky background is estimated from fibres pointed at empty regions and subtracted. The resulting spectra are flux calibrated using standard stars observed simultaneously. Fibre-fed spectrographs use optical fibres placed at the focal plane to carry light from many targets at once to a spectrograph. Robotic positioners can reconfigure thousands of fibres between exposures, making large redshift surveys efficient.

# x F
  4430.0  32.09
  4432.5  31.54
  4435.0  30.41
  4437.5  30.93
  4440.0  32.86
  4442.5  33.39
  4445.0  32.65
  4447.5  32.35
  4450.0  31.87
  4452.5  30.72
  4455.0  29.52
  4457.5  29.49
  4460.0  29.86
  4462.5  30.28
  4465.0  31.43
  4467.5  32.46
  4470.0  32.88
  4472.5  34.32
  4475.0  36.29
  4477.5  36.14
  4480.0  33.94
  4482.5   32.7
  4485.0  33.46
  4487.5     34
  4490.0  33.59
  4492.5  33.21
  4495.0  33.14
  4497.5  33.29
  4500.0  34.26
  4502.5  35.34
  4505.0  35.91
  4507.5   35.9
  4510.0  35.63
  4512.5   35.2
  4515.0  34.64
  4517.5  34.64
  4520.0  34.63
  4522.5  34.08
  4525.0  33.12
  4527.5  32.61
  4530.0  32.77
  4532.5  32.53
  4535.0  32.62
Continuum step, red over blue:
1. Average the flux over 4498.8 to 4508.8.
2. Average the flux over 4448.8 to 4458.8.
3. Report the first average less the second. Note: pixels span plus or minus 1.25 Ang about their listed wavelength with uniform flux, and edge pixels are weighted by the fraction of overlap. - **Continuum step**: 5.0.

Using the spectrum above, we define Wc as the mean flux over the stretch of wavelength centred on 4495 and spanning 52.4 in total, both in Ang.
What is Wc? 34.4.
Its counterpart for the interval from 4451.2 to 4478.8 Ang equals 32.1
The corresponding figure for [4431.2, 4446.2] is 32.0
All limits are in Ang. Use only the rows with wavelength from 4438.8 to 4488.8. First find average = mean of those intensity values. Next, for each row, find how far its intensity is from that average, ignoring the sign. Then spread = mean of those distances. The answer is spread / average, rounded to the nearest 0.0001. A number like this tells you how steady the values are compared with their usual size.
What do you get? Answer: 0.0455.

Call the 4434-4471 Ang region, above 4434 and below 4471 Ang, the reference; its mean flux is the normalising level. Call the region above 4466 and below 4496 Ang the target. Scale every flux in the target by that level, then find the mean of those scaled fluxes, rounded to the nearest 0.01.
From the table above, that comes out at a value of 1.08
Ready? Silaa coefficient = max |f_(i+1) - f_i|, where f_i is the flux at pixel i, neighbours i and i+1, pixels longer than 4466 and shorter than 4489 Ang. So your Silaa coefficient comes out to 2.2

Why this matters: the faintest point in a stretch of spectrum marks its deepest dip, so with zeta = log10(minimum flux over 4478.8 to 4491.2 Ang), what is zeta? 1.515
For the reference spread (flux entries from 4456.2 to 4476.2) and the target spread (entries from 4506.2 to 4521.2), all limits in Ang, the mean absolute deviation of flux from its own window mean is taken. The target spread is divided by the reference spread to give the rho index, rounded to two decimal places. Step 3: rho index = 0.25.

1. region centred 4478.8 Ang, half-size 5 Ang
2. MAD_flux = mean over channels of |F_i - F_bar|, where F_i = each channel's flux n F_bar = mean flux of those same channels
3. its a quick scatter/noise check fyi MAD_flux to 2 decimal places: 1.45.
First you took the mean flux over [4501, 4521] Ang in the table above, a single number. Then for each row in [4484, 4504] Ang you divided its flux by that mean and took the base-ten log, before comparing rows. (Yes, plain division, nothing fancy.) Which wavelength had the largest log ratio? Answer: 4502.5 Ang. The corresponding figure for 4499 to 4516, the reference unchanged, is 4505.0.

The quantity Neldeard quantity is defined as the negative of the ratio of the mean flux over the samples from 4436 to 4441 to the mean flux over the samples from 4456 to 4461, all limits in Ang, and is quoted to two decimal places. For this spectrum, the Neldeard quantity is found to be -1.07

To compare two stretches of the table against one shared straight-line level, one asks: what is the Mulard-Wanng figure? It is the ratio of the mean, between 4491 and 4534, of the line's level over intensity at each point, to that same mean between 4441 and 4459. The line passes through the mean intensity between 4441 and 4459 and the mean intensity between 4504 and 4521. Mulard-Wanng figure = 1.03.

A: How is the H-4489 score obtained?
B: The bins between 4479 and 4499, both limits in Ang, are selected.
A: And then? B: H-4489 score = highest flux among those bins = 34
